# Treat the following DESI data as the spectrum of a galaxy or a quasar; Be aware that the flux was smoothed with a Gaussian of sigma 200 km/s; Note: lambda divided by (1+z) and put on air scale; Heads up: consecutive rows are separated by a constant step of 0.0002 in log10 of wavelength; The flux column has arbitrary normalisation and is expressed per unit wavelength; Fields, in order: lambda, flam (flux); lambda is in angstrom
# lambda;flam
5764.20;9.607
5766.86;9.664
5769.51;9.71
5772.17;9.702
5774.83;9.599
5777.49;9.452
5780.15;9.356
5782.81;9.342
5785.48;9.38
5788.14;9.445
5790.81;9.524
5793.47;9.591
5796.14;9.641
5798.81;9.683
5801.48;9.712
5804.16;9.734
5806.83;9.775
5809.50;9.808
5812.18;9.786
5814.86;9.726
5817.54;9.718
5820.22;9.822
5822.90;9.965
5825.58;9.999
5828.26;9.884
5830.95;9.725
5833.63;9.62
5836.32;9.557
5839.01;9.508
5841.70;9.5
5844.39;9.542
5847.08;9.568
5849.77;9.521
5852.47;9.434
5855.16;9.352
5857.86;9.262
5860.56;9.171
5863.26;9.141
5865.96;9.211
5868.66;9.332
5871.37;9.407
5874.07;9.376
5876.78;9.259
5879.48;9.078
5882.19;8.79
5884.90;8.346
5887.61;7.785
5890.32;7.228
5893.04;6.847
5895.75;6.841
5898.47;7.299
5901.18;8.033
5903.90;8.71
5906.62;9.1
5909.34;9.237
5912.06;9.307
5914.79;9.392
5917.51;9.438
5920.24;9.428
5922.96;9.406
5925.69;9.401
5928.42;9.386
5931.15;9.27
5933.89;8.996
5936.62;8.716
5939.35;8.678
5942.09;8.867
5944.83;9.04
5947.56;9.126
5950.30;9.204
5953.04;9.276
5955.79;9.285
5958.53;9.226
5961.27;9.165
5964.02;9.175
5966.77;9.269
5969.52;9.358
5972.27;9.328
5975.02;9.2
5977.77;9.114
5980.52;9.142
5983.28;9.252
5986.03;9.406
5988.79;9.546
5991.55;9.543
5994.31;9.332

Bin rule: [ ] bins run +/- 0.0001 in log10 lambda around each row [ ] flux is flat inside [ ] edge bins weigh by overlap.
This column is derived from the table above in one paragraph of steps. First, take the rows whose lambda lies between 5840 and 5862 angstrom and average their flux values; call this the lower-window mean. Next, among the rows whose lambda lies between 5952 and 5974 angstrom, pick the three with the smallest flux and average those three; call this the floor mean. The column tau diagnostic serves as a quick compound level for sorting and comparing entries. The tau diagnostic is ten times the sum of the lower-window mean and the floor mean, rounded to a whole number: 186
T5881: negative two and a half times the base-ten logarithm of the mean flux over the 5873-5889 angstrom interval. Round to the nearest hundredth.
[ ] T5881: -2.36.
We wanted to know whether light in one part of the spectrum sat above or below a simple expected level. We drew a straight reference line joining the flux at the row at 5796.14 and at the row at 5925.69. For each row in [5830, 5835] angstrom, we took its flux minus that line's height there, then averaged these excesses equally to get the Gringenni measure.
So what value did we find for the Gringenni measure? 0.1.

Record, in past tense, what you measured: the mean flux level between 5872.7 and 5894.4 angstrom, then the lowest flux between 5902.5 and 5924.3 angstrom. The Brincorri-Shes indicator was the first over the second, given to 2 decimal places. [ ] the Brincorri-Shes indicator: 0.96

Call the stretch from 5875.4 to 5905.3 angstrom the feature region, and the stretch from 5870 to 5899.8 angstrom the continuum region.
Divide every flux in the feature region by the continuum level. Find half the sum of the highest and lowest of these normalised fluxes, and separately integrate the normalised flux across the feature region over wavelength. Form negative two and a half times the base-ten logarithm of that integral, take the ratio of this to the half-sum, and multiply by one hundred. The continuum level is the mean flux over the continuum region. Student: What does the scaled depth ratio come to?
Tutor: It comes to -373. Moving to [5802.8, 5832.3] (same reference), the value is -322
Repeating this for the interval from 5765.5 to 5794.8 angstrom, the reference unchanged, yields -330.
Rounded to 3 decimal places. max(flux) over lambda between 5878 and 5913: 9.307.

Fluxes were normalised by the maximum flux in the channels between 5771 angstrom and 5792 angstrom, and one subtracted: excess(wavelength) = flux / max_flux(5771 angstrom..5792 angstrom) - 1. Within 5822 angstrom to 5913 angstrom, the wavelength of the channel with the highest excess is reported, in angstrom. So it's 5825.58 angstrom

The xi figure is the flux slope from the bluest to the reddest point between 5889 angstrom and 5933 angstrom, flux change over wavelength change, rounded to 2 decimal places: 0.05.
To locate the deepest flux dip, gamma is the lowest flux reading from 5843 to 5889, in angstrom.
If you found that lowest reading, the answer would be 7.785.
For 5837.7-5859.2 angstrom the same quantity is 9.262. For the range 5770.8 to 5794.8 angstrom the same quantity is 9.342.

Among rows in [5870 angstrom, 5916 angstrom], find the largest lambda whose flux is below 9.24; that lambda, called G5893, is 5909.34 angstrom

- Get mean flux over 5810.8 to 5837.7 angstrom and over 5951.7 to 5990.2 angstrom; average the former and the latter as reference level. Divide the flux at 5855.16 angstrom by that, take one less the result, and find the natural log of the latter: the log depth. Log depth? -4.0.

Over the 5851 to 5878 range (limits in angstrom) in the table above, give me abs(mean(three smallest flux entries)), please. 9.17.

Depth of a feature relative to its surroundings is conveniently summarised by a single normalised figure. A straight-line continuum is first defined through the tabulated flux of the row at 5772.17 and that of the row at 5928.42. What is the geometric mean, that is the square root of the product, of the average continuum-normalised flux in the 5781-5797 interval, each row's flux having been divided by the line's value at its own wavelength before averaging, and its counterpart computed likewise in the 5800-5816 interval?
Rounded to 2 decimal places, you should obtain 1.00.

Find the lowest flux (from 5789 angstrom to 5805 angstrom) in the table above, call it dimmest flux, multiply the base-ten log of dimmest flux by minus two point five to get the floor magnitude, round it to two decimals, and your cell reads -2.45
